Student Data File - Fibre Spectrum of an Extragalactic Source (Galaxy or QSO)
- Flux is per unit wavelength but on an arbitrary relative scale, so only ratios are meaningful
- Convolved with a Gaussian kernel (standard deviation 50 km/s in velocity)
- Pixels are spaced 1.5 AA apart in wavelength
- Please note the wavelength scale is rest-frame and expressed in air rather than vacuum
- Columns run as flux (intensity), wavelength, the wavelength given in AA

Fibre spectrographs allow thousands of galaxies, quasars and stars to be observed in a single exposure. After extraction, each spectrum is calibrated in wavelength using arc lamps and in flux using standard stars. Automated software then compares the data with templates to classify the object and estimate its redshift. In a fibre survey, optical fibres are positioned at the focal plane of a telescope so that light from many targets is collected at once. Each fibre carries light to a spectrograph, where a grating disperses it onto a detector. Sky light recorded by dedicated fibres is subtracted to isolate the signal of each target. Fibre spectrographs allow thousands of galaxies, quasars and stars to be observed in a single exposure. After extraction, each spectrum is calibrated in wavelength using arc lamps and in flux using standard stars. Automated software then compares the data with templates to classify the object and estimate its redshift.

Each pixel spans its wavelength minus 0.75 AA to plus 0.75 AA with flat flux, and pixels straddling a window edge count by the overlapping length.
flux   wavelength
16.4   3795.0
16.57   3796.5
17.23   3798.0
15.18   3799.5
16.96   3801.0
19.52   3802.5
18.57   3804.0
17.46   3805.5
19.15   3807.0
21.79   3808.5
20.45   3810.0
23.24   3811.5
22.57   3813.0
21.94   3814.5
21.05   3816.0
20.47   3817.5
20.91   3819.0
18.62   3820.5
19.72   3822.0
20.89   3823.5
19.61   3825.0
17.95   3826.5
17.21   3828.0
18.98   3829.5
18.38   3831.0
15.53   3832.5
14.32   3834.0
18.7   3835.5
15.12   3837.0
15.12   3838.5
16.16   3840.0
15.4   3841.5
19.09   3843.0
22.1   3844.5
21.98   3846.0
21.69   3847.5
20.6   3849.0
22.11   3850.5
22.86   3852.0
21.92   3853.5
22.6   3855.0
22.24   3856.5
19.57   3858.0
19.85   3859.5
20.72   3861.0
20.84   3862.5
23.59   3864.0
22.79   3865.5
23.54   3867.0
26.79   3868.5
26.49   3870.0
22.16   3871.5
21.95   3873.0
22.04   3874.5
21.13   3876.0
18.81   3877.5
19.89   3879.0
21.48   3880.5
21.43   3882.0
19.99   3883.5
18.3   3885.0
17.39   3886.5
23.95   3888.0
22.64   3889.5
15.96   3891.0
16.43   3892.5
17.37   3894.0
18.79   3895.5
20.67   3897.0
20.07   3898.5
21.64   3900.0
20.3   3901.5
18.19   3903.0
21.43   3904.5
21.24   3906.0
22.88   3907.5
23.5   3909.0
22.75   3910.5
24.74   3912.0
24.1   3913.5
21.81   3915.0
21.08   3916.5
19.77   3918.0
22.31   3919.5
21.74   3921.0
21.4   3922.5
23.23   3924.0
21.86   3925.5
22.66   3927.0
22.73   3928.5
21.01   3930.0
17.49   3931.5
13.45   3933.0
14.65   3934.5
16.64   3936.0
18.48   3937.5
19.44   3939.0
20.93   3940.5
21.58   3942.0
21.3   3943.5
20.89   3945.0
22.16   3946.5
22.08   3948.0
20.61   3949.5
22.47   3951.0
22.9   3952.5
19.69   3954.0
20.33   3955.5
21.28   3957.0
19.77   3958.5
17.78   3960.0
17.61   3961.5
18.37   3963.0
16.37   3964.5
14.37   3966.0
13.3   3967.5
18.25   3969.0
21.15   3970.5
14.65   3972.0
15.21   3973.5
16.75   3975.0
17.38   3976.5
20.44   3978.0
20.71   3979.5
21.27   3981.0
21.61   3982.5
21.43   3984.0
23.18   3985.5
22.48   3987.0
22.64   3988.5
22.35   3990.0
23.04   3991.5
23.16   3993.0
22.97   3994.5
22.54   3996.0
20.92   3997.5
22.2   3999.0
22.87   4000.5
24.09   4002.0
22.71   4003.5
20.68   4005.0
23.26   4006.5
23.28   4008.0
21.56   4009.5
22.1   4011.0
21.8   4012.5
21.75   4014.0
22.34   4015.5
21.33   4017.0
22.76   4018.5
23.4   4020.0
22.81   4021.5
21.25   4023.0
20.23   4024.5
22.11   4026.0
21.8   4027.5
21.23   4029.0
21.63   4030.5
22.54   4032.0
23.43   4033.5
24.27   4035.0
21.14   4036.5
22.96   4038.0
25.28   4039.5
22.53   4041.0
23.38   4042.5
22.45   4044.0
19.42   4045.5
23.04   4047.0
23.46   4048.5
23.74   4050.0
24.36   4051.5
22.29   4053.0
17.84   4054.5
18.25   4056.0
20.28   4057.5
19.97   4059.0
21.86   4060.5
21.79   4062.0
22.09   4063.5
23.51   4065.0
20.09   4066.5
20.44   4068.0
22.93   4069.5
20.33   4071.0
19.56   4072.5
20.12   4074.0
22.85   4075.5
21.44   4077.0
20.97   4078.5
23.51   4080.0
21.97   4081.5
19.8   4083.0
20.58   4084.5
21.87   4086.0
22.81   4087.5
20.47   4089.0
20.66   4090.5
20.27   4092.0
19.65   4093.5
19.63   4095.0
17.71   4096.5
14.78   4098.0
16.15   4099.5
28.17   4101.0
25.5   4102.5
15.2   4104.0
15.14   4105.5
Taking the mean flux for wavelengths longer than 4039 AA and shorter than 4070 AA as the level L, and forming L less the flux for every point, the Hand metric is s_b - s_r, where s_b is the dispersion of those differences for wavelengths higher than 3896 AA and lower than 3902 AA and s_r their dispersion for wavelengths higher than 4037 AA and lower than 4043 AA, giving -0.5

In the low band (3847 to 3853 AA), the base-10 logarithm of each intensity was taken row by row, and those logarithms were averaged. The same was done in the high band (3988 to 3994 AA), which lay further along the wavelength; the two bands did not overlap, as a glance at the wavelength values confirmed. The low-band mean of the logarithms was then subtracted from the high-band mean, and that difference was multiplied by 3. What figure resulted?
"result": 0.06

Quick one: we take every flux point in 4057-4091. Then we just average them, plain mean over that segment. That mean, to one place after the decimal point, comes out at 21.3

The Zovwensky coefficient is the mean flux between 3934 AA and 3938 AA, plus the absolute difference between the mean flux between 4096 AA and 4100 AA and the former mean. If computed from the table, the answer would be 17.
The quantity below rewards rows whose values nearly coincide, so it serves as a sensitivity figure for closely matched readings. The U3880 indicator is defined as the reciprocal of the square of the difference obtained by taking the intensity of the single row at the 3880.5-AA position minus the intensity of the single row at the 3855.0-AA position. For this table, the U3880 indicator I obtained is 0.8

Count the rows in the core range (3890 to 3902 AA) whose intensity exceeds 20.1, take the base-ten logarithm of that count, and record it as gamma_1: 0.48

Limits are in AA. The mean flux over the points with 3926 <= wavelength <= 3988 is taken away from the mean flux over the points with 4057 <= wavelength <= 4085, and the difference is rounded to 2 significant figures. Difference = 1.9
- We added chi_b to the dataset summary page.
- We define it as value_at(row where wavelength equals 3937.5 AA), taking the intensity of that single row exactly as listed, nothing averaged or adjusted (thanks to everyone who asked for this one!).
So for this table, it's 18.48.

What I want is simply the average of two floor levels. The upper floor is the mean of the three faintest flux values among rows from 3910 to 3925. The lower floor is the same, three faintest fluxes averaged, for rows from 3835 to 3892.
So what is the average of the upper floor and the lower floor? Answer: 18.0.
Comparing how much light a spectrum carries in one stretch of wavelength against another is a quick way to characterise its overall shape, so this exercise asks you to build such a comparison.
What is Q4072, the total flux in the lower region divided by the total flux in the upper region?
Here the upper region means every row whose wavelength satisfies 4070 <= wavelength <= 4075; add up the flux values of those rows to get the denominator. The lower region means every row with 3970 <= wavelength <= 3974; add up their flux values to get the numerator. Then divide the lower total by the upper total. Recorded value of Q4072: 0.85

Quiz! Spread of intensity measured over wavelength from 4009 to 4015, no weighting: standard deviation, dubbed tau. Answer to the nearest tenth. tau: 0.2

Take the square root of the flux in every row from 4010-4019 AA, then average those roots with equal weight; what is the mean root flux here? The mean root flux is 4.69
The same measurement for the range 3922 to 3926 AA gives 4.71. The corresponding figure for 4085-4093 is 4.60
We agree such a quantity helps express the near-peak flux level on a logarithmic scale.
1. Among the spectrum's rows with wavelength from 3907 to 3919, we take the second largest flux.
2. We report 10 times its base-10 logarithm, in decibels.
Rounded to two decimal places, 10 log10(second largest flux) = 13.82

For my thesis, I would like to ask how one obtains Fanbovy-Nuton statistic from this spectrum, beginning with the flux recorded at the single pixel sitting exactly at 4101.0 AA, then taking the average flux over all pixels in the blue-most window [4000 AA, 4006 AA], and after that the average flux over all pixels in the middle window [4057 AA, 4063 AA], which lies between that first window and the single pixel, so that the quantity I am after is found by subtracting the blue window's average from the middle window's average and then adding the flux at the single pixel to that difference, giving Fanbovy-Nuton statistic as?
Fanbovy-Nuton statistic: 26.6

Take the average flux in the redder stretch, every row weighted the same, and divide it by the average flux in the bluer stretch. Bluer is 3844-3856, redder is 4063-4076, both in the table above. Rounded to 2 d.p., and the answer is 0.97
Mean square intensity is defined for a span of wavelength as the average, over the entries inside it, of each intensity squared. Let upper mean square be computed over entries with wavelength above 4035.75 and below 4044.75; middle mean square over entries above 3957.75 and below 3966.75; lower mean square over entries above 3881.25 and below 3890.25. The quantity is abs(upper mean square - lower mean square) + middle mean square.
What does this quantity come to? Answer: 403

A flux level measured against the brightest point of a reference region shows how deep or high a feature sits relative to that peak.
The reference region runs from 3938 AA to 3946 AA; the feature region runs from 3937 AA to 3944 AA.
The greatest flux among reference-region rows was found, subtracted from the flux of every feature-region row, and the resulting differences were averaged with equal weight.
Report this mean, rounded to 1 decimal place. -1.2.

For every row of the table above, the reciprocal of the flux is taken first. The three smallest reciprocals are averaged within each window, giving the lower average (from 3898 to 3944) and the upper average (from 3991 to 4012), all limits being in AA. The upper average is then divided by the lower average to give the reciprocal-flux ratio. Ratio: 1.02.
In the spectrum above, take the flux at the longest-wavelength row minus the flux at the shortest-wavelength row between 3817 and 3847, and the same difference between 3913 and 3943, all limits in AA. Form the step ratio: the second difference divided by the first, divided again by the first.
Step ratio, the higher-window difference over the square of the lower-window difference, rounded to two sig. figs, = -1.1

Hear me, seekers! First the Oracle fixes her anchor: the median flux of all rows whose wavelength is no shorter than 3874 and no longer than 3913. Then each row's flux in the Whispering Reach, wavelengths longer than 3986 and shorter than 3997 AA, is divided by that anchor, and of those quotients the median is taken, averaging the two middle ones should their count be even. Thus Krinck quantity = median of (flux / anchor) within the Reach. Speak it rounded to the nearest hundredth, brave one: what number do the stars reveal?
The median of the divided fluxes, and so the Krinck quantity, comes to 1.08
